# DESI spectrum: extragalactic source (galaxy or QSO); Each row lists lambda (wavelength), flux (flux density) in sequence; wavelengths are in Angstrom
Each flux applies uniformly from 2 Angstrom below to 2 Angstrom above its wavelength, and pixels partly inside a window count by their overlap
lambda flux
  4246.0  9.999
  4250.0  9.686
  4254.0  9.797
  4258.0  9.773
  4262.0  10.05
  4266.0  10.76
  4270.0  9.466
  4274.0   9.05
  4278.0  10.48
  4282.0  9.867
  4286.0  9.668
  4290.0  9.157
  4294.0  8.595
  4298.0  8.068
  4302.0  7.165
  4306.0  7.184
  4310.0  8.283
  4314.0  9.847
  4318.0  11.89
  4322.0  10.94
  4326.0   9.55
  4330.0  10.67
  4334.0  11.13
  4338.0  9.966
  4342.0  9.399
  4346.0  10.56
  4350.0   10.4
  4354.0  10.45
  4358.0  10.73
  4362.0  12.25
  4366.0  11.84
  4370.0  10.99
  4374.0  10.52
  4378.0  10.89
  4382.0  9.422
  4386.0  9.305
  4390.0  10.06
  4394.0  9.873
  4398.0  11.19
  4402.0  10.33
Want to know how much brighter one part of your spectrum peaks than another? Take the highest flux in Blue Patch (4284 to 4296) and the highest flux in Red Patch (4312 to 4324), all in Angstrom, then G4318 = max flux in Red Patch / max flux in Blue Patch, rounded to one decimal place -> 1.2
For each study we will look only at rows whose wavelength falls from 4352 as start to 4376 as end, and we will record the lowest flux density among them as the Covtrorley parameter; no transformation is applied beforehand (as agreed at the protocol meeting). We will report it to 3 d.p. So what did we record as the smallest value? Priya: 10.450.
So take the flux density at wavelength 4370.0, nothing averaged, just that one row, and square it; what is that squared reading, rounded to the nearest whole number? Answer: 121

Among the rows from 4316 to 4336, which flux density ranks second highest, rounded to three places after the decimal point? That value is 11.130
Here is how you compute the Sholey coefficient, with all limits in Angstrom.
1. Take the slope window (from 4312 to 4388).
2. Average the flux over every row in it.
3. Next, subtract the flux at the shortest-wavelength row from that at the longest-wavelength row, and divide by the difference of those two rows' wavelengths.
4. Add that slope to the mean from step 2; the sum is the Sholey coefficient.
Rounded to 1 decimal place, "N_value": 10.6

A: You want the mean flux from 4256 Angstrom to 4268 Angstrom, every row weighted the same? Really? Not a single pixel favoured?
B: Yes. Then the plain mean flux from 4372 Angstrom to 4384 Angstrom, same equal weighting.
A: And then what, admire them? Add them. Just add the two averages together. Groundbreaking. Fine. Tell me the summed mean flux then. 20.5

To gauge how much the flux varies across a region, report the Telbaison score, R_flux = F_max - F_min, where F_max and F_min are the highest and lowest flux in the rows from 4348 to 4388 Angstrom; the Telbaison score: 2.9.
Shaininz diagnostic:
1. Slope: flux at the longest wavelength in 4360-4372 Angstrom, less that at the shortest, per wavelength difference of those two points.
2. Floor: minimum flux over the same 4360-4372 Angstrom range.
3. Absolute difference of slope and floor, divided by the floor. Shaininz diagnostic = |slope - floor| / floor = 1.01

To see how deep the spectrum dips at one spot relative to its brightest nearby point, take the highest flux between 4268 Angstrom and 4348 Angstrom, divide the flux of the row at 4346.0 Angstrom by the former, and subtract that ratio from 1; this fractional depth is 0.11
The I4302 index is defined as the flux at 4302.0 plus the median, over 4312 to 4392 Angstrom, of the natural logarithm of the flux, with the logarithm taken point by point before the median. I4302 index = 9.5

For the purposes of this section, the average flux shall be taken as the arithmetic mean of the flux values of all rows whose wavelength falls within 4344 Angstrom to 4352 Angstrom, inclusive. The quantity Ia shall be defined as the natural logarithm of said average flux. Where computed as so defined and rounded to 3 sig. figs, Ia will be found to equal 2.35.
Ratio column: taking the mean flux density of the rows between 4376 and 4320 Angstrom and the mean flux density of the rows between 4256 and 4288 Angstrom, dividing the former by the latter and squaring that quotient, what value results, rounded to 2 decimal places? 1.16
